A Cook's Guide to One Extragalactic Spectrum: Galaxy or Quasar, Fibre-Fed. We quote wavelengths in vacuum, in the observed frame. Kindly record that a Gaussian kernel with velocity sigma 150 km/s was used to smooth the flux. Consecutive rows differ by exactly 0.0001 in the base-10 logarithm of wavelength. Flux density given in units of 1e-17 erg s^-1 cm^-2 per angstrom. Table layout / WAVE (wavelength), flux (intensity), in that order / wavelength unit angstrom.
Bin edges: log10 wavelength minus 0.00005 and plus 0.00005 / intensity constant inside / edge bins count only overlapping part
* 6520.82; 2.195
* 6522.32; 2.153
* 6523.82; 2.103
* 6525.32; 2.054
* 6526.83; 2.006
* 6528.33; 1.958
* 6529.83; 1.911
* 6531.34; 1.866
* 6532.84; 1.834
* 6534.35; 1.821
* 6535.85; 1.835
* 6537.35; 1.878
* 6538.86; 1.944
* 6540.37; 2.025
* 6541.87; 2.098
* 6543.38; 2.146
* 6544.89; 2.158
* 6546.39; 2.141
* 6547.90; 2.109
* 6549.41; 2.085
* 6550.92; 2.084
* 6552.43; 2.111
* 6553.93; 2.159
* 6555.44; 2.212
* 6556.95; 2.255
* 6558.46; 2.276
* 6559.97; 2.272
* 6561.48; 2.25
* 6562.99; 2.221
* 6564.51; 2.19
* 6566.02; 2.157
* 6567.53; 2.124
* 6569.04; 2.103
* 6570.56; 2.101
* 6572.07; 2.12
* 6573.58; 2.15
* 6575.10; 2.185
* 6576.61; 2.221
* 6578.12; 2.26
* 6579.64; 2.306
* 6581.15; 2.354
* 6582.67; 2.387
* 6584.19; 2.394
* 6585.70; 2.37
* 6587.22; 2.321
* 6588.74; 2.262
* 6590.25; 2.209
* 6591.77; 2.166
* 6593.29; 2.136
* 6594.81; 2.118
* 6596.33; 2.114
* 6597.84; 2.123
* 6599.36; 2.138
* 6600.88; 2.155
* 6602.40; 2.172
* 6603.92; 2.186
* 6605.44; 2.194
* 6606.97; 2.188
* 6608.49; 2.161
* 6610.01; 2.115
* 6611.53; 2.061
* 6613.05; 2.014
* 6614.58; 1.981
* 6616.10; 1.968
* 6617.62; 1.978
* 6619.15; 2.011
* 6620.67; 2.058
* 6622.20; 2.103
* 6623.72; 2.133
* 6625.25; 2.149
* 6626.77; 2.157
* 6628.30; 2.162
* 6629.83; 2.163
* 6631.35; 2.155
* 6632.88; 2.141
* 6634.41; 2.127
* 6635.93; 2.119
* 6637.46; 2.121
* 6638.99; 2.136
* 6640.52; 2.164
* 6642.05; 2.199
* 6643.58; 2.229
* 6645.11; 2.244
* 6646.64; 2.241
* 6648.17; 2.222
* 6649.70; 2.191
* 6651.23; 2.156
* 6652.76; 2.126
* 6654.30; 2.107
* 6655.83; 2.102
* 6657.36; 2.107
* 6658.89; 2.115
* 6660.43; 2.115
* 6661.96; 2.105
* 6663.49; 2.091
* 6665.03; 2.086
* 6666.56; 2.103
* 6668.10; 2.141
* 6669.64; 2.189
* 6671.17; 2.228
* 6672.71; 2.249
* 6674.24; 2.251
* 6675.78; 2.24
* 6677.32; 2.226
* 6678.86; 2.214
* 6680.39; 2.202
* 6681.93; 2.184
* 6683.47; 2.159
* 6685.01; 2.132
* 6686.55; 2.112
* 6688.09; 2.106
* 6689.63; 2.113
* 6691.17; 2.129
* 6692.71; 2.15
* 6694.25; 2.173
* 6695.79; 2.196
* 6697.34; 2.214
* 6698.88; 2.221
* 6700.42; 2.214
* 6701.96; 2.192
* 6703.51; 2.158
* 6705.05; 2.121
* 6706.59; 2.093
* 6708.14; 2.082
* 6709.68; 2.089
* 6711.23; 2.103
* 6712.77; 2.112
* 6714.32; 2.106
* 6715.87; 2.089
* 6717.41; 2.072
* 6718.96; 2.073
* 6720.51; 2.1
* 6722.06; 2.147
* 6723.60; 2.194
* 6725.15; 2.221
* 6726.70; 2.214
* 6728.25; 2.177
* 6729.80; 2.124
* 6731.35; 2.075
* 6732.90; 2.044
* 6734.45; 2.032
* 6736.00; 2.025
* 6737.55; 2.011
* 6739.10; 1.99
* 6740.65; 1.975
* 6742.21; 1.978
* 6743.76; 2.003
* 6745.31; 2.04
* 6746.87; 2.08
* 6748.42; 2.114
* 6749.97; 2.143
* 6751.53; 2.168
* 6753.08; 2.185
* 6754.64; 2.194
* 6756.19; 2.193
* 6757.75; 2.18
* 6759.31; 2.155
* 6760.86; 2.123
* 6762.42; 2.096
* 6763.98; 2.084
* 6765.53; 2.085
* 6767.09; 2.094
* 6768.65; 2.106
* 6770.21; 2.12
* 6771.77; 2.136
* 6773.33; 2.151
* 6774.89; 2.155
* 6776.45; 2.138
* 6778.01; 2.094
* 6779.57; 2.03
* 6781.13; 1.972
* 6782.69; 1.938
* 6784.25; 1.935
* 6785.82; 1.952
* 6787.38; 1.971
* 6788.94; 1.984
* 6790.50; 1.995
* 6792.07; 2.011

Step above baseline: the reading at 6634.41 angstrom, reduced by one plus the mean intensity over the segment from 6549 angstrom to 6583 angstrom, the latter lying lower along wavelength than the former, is -1.07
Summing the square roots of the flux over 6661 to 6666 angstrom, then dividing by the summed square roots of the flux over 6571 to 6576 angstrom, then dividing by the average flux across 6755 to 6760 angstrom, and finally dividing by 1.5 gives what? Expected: 0.30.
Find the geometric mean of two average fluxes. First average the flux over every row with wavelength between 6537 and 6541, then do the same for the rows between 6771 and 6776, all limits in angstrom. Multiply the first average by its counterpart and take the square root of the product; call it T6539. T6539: 2.05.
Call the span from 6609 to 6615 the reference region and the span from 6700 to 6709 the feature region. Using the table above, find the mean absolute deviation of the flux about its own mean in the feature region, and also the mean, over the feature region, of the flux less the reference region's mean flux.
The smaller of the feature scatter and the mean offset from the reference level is 0.045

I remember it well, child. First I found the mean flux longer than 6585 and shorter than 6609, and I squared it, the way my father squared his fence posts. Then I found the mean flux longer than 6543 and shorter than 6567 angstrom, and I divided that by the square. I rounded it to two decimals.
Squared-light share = 0.45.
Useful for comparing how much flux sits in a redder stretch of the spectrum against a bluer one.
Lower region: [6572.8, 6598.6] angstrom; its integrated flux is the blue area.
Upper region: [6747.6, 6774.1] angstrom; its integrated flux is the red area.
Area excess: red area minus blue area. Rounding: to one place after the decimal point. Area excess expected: -1.2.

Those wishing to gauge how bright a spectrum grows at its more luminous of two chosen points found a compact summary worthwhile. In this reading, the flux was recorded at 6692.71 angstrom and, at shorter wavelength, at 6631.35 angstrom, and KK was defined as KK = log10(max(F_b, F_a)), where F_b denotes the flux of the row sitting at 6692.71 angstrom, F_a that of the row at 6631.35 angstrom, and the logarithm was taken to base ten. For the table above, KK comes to 0.333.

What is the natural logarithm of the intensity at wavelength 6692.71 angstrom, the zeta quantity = 0.765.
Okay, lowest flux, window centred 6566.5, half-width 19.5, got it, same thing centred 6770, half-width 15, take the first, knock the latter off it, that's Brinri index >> 0.15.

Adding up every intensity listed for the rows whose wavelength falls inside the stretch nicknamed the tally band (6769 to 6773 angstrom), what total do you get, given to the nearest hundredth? 4.26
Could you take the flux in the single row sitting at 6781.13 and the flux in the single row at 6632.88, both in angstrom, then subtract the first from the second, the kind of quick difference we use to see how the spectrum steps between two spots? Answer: 0.17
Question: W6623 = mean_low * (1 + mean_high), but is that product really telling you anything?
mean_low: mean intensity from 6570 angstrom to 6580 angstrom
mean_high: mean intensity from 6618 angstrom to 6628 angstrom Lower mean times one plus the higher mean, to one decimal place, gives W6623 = 6.8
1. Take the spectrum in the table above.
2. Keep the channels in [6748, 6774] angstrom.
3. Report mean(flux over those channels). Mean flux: 2.14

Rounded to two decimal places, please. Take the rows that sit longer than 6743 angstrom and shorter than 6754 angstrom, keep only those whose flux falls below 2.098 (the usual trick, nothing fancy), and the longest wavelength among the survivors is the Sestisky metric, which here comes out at 6746.87 angstrom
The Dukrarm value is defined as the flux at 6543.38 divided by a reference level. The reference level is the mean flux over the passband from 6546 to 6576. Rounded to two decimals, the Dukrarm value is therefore 0.99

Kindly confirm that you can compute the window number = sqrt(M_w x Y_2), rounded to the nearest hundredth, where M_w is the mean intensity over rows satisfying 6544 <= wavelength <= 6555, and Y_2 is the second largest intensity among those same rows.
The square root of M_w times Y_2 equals 2.14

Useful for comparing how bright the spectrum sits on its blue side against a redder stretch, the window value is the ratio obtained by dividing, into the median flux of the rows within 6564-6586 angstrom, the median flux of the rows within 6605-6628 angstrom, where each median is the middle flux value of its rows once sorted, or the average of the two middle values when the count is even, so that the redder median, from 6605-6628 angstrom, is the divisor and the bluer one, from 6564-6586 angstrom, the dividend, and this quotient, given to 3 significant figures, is 1.04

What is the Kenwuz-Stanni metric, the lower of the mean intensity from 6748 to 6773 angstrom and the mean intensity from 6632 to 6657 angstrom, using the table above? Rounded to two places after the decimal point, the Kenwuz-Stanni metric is 2.14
